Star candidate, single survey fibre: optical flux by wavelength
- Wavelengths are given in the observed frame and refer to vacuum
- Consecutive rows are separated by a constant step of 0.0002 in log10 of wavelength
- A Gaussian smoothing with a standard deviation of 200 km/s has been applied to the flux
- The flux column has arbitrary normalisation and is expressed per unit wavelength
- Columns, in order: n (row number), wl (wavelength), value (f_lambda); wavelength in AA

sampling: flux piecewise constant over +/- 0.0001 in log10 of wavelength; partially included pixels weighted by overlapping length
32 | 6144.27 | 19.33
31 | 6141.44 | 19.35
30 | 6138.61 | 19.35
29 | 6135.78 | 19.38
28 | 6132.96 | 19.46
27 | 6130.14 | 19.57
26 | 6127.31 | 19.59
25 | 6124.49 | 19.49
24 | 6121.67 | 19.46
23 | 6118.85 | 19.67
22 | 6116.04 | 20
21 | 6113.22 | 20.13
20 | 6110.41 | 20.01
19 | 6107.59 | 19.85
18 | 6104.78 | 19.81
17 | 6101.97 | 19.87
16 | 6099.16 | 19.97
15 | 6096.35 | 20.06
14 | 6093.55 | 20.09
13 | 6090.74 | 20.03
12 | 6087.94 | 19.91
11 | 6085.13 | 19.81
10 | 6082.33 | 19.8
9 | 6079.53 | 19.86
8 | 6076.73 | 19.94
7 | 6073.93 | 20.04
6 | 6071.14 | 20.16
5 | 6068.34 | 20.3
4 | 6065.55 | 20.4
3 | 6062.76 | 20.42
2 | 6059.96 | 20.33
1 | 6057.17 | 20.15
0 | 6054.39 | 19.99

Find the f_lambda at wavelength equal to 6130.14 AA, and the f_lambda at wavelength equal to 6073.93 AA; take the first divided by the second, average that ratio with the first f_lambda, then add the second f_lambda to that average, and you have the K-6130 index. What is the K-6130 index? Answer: 30.3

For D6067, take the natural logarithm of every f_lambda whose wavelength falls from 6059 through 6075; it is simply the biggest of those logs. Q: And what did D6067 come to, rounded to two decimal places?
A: 3.02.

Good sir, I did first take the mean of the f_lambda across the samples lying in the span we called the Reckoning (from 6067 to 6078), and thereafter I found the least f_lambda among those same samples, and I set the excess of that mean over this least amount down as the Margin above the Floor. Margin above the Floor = 0.170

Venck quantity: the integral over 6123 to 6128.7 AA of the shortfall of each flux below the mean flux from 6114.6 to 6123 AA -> 1.0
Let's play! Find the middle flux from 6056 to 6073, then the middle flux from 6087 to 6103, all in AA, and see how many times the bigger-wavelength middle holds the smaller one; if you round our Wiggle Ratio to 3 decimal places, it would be 0.984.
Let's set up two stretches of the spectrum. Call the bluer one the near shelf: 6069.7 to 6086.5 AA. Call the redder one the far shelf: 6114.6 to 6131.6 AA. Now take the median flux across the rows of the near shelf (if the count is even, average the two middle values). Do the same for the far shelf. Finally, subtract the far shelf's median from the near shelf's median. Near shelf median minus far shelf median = 0.32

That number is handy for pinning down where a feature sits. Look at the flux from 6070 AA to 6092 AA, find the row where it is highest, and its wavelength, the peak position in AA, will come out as 6071.14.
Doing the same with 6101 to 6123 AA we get 6113.22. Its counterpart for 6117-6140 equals 6118.85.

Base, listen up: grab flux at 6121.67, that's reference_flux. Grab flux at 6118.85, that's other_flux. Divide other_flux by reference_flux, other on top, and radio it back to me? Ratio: 1.01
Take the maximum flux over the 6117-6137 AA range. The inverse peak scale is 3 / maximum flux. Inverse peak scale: 0.1525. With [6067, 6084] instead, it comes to 0.1478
